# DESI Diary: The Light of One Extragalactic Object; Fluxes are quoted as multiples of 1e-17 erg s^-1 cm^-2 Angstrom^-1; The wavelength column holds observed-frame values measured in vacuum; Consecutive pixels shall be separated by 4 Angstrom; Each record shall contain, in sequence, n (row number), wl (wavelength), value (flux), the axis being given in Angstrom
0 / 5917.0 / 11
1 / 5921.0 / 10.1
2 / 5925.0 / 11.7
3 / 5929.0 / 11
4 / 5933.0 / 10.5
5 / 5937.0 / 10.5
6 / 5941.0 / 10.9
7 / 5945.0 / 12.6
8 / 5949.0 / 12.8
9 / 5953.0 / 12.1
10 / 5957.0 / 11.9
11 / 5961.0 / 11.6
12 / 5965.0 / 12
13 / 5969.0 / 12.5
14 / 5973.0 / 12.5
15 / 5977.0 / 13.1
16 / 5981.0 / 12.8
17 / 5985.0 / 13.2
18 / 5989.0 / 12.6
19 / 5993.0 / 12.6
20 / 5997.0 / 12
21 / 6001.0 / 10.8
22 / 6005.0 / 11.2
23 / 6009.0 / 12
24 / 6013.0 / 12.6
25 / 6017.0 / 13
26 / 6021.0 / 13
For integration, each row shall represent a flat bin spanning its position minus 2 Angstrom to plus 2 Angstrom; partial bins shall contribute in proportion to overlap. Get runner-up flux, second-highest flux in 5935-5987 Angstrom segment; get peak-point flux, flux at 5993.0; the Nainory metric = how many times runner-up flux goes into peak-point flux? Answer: 0.96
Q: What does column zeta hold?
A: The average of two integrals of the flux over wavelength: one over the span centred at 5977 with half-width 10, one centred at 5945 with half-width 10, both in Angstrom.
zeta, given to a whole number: 246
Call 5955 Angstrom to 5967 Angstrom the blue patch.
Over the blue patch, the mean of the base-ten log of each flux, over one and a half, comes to 0.715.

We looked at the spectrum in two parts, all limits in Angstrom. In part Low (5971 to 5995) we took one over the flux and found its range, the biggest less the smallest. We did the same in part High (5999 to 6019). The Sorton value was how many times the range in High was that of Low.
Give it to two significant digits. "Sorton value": 3.7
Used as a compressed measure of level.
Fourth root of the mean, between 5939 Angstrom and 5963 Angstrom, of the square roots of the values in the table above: 1.36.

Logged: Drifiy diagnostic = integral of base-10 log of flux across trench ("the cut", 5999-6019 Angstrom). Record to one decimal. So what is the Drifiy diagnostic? 21.5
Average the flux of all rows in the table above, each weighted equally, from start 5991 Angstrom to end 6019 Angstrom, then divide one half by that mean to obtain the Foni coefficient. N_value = 0.0416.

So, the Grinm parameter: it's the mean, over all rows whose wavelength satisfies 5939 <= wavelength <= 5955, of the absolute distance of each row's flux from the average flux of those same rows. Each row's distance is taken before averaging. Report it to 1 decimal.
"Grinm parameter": 0.6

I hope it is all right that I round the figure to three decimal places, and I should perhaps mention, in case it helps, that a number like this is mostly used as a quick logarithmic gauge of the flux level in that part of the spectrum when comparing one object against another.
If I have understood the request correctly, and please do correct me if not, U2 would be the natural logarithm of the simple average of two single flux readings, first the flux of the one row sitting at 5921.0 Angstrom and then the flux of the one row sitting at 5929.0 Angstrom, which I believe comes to 2.356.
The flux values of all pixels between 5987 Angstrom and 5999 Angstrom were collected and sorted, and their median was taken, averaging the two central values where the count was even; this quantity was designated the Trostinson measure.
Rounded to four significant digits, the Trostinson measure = 12.60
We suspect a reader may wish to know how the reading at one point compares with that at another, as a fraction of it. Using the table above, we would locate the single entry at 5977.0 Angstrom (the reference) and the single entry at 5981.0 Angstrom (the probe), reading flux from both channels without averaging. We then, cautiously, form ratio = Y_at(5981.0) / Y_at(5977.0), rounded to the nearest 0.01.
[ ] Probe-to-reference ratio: 0.98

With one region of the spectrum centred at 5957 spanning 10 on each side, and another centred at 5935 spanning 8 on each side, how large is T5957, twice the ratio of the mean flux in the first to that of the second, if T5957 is 2.25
